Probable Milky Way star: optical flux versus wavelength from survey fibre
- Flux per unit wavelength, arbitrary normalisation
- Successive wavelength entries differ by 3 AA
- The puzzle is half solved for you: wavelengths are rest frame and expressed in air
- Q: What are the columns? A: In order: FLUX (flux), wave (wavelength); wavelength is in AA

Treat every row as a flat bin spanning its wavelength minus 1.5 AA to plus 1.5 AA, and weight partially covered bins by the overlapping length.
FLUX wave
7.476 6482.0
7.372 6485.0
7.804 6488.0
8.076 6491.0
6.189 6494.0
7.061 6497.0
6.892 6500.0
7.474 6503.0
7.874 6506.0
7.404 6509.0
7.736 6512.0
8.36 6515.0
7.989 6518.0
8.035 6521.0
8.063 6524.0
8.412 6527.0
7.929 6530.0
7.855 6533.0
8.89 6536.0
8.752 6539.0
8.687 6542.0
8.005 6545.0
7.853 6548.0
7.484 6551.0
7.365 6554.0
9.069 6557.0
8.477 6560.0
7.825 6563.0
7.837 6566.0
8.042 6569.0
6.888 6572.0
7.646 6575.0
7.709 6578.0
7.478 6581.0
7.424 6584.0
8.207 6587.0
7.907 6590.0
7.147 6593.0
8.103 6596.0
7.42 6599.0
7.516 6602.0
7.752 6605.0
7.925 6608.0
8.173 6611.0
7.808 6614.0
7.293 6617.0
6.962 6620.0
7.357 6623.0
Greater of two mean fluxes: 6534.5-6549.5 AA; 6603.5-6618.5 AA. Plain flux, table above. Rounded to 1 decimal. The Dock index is 8.4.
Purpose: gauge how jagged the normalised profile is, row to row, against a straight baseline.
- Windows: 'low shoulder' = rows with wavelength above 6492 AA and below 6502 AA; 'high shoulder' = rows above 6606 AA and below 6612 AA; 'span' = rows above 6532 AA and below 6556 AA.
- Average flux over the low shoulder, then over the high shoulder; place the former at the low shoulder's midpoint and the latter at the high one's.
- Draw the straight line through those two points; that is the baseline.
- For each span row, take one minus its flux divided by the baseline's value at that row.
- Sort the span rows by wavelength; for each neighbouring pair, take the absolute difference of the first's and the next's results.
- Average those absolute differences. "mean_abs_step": 0.054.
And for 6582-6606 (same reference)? 0.069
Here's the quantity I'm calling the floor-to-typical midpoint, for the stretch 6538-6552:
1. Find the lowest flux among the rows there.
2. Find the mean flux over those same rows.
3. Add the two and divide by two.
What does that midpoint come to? 7.82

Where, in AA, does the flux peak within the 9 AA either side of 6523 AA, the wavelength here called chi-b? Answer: 6527.0 AA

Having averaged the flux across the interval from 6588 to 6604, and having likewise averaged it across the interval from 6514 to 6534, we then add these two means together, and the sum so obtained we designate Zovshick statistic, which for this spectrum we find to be 15.7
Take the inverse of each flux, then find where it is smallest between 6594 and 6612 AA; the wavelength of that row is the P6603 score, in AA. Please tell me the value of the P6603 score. 6611.0 AA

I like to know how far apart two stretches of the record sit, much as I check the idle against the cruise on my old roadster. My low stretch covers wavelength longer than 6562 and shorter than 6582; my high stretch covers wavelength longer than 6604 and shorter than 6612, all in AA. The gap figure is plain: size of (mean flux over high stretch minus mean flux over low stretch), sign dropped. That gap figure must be 0.32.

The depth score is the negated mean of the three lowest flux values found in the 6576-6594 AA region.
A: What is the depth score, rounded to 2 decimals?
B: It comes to -7.35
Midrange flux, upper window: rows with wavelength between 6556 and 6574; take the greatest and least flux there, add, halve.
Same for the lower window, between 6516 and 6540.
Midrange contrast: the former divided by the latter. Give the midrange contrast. 0.95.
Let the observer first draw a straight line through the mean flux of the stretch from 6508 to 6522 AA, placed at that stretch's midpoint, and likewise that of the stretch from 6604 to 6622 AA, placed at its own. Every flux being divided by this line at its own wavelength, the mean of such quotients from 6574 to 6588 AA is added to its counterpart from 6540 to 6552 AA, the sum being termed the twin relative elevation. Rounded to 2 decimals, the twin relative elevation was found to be 2.02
